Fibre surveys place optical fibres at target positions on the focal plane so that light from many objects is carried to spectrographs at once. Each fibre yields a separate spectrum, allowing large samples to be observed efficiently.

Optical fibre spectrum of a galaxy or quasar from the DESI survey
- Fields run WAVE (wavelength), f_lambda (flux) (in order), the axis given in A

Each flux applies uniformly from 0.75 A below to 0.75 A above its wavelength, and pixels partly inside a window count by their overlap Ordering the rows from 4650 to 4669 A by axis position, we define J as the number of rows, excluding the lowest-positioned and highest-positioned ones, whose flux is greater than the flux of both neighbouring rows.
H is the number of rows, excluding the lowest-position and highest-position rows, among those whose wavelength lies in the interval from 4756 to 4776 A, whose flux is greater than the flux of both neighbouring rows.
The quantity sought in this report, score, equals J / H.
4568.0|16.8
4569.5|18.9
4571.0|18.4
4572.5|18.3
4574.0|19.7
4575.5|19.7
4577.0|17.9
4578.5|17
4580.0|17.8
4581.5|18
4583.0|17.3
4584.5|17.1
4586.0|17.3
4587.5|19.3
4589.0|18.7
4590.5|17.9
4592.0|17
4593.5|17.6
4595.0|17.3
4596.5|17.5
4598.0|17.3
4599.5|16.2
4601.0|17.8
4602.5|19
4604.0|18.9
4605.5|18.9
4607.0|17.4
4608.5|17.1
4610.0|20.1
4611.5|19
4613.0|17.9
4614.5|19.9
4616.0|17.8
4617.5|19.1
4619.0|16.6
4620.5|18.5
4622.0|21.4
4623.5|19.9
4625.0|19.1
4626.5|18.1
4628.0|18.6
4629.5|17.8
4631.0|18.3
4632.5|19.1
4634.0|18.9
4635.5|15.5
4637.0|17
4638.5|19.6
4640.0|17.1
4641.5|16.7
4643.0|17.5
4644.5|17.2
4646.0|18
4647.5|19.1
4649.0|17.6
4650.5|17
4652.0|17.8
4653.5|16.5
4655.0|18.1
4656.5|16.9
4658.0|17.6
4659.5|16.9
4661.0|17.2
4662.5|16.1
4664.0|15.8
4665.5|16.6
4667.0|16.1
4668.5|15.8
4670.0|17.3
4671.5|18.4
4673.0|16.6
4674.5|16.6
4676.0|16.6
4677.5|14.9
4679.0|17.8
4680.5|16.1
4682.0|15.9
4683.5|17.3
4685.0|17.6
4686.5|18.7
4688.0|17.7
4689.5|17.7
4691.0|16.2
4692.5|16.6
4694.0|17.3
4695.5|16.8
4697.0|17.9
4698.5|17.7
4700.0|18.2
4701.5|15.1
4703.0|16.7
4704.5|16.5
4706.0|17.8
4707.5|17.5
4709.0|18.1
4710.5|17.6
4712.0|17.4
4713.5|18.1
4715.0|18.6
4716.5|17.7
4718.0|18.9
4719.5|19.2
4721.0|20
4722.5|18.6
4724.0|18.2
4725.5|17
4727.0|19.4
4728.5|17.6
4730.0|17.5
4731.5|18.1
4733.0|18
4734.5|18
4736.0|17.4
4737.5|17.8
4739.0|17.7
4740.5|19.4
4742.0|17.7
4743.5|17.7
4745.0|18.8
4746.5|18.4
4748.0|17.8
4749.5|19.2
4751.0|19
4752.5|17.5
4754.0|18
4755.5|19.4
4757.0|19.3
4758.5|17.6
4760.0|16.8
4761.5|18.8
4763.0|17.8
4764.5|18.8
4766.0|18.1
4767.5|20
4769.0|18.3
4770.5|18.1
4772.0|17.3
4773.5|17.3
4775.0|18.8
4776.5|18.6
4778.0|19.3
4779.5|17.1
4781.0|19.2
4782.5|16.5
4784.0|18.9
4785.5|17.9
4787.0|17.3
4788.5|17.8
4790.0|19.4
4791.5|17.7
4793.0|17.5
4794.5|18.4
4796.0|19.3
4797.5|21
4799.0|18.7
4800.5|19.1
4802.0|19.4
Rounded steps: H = 3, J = 5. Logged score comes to 1.7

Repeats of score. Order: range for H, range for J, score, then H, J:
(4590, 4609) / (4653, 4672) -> 1.3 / 3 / 4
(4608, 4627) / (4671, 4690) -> 0.5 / 4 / 2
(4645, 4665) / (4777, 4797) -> 0.6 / 5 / 3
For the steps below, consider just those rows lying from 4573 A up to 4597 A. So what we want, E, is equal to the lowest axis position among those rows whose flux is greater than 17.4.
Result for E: 4574.0 A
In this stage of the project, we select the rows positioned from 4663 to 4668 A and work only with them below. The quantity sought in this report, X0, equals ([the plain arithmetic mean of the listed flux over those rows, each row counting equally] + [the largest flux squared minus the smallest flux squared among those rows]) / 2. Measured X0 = 21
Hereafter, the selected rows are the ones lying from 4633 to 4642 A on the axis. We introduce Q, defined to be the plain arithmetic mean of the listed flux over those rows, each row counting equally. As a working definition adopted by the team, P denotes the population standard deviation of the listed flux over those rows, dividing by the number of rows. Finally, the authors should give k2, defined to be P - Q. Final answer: -16.1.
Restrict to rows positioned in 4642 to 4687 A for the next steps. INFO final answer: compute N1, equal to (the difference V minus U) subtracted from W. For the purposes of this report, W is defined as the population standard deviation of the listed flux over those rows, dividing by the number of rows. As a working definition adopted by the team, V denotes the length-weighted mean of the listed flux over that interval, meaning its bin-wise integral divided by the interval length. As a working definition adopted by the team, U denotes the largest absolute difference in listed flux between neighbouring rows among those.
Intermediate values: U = 2.9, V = 17.04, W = 0.93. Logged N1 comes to -13.2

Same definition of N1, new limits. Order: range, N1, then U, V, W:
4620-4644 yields -13.5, 3.4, 18.31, 1.37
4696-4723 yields -13.7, 3.1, 17.85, 1.06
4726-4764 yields -15.4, 2.0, 18.18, 0.74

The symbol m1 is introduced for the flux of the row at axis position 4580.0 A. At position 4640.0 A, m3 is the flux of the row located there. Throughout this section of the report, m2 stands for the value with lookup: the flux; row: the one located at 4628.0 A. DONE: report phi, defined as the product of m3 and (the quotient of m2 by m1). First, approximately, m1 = 17.8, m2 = 18.6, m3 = 17.1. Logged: 17.9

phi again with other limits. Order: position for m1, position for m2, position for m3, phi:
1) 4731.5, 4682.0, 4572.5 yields 16.1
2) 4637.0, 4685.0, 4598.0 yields 17.9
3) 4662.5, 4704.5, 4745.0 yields 19.3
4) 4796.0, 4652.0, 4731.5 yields 16.7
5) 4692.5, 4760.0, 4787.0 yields 17.5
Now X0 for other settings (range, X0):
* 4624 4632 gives 33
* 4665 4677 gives 53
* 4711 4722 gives 58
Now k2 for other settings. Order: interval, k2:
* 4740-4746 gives -17.7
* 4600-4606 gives -18.2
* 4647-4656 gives -16.9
